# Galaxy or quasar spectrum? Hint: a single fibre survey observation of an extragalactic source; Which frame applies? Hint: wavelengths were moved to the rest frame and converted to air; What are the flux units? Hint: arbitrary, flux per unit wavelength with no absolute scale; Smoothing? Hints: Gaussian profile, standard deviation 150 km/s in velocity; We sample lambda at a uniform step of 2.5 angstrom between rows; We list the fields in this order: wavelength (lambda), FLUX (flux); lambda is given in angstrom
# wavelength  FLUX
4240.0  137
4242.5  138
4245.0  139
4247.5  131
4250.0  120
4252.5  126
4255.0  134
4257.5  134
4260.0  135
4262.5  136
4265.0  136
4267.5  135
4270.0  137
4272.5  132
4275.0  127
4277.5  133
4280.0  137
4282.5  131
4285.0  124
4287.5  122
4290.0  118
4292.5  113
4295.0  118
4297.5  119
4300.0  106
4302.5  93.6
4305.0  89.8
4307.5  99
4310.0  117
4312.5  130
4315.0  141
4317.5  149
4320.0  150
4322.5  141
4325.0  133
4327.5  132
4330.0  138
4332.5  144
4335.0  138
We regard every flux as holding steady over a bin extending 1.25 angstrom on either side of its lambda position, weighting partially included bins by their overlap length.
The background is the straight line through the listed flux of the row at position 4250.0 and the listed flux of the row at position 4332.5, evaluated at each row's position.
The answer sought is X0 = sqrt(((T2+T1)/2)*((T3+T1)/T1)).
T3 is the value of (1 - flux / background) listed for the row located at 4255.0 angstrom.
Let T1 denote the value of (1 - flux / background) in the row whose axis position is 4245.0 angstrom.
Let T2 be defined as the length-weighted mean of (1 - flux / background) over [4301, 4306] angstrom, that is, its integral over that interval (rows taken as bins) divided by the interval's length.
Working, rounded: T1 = -0.17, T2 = 0.32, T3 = -0.10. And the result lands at 0.340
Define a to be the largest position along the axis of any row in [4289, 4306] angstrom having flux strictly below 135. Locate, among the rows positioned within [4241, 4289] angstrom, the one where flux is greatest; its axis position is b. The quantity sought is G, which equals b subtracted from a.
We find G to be 60.0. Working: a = 4305.0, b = 4245.0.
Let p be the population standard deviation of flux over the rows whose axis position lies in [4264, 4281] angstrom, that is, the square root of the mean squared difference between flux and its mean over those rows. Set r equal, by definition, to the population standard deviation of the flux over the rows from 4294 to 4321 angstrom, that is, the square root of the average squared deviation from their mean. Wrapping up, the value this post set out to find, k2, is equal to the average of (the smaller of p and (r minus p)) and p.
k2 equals 3.3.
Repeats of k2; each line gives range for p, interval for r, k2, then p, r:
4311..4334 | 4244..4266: 2.8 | 6.8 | 6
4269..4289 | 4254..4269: 0.4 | 5.2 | 1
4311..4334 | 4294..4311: 5.7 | 6.8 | 11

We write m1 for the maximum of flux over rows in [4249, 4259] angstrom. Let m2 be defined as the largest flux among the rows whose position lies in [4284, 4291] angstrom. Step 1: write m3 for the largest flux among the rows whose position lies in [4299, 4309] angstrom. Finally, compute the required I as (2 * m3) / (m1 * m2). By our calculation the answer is 0.0128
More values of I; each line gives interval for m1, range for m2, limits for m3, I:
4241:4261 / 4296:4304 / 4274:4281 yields 0.0166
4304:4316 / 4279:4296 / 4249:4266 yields 0.0141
